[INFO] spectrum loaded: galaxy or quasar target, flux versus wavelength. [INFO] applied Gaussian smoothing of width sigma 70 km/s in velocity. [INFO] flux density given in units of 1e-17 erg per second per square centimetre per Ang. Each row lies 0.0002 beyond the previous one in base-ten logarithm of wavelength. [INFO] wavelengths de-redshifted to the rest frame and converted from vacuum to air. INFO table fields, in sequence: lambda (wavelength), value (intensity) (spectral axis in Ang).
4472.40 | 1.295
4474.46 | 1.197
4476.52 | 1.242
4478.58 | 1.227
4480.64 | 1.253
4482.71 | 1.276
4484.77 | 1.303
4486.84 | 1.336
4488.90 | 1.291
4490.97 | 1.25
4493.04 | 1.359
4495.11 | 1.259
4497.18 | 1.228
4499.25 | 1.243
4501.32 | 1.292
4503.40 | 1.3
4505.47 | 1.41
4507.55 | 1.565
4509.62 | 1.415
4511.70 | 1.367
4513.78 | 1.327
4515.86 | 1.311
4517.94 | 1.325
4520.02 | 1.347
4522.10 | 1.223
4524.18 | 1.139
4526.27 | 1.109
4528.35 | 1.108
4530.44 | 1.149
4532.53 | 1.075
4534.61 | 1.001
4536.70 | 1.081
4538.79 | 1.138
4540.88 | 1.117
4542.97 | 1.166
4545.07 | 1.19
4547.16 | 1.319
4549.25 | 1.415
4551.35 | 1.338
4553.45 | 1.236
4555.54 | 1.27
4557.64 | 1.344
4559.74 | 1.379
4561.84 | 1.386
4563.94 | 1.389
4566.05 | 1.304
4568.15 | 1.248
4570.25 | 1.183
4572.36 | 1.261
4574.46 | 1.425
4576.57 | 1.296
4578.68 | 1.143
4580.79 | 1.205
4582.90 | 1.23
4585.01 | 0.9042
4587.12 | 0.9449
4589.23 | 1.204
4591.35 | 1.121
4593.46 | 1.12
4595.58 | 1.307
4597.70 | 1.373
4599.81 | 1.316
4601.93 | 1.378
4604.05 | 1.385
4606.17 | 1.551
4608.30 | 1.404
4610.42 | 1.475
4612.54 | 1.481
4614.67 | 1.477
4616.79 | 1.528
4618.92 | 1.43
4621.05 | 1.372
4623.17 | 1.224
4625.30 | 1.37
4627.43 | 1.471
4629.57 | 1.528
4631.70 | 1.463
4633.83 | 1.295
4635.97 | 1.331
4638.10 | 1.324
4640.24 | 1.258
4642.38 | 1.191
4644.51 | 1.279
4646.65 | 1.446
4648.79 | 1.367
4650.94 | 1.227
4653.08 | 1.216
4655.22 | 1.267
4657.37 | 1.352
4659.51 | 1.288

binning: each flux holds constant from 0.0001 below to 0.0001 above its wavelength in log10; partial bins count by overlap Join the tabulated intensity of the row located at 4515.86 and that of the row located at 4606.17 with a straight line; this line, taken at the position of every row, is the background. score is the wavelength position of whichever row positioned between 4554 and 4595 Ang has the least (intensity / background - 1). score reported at 4585.01 Ang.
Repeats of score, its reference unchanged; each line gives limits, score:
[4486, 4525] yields 4524.18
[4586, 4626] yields 4587.12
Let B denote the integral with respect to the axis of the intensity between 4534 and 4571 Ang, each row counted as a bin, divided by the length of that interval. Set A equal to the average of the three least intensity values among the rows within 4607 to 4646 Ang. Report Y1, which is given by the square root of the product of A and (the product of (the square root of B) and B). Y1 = 1.31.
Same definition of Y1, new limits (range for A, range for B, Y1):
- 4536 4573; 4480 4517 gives 1.30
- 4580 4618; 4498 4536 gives 1.18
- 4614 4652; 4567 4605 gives 1.28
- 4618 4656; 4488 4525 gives 1.35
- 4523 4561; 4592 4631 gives 1.32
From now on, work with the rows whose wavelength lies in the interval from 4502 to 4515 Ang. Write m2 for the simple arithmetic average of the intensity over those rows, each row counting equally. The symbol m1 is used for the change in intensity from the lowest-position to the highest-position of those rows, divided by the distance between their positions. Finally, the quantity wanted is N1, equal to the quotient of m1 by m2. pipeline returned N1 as 0.0019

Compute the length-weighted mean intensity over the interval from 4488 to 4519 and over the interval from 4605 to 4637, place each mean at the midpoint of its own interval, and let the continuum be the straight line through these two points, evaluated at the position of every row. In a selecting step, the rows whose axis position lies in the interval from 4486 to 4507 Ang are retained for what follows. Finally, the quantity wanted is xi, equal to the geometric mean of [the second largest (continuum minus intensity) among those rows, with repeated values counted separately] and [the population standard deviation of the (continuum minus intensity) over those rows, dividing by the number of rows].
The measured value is 0.07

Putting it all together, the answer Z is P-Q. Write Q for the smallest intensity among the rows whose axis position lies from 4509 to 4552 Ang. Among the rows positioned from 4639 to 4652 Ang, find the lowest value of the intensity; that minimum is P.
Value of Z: 0.19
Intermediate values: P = 1.191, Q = 1.001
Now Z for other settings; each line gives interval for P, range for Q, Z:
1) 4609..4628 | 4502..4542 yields 0.22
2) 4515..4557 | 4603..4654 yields -0.19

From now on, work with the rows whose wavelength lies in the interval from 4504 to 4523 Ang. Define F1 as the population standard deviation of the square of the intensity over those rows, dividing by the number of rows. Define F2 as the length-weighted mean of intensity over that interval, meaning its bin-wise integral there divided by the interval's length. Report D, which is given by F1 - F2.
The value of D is -1.12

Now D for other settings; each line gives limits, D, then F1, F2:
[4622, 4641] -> -1.09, 0.27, 1.36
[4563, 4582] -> -1.05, 0.22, 1.27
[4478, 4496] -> -1.18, 0.10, 1.29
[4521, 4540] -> -0.99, 0.13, 1.11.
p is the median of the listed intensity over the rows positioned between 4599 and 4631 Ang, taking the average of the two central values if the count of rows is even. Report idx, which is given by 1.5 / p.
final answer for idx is 1.05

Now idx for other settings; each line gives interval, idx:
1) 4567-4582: 1.20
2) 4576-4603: 1.24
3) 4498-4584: 1.18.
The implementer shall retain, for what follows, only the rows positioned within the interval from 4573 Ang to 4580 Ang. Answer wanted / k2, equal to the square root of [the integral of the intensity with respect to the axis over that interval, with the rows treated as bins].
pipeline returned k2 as 3.00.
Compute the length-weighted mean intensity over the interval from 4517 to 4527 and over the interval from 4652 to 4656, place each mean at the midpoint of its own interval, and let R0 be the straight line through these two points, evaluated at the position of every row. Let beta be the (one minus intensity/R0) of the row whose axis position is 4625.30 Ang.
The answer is -0.11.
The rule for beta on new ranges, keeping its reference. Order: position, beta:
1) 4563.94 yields -0.13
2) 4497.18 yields 0.00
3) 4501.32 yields -0.05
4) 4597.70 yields -0.11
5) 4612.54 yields -0.20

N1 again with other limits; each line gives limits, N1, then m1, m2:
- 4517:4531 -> -0.0117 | -0.014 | 1.20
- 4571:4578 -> 0.0063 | 0.008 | 1.33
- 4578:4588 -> -0.0216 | -0.023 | 1.09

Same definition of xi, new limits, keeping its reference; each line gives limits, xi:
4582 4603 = 0.27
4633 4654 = 0.13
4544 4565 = 0.10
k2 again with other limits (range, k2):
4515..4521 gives 2.82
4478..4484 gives 2.75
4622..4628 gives 2.84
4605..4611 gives 2.97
